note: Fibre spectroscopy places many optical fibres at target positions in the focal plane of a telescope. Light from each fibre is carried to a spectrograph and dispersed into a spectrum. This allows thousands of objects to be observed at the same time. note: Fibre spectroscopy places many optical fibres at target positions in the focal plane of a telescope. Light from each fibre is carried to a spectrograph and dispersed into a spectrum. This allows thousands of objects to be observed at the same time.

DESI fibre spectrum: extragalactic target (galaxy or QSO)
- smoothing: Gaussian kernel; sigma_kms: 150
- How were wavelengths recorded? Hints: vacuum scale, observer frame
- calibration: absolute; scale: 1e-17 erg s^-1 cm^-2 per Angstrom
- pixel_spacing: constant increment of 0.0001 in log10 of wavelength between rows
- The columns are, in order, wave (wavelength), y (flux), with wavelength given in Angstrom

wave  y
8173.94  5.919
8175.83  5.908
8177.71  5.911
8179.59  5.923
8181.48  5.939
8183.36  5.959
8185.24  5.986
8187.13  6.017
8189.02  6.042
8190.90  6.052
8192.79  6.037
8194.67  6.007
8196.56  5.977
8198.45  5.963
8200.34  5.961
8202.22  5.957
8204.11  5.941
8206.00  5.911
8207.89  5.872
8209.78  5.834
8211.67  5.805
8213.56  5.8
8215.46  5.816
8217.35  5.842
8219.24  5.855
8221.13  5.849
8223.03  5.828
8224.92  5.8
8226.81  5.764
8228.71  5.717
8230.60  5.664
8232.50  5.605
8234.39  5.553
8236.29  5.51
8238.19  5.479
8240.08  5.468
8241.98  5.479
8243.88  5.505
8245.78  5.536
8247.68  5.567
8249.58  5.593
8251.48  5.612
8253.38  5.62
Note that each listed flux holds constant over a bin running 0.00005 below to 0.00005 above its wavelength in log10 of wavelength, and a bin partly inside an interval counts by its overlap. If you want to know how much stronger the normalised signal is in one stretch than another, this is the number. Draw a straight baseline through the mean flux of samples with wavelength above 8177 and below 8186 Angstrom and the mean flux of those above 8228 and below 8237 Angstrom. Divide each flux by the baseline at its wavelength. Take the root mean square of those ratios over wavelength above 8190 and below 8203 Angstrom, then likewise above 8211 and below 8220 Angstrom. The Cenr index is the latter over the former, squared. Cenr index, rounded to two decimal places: 0.99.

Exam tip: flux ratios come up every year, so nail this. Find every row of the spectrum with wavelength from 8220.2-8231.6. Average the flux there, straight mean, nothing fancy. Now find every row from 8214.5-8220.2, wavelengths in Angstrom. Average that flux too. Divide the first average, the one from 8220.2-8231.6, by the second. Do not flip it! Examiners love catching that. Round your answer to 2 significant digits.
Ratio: 0.99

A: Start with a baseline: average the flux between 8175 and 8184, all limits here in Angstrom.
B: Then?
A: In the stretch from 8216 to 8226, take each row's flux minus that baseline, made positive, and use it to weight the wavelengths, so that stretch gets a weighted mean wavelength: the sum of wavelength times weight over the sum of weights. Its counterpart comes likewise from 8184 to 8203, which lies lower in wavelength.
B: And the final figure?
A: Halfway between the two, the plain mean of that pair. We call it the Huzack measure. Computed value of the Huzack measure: 8206.8 Angstrom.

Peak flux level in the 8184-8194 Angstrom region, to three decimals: 6.052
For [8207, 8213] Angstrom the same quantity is 5.872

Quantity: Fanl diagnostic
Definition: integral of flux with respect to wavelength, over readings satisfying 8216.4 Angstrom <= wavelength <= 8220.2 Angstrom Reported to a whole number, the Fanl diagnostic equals 22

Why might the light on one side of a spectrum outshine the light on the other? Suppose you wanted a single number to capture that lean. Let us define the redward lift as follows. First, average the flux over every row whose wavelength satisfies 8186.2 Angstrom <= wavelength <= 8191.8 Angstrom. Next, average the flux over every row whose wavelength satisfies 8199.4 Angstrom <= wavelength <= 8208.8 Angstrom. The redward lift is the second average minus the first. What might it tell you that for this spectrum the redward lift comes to -0.11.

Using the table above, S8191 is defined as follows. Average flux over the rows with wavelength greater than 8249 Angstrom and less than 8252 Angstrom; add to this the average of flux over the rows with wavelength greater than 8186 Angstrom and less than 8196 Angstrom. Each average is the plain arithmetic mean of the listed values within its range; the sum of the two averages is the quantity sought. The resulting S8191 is 11.6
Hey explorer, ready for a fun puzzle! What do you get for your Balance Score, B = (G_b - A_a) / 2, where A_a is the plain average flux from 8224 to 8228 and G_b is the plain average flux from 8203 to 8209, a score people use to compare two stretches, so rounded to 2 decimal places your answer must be 0.06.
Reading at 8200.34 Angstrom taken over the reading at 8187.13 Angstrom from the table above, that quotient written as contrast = 0.99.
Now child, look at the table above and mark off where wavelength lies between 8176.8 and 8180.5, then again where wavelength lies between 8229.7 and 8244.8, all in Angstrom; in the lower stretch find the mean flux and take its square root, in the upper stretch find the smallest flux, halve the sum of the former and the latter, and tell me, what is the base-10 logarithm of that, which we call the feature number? 0.597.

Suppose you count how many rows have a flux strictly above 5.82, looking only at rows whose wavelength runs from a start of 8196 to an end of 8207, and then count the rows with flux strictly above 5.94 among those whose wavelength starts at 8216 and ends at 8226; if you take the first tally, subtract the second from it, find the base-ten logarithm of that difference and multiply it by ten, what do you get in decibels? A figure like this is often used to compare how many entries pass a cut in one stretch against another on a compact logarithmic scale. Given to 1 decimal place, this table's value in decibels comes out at 7.8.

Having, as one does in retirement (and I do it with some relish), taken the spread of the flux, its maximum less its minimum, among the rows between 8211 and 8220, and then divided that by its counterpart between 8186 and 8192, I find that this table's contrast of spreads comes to 1.6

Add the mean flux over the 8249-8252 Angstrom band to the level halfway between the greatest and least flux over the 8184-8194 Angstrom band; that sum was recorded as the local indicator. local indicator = 11.6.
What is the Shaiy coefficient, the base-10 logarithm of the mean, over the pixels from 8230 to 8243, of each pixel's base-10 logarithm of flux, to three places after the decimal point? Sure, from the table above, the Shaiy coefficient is -0.129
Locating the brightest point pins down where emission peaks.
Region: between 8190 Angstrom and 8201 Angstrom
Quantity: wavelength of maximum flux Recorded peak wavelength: 8190.90 Angstrom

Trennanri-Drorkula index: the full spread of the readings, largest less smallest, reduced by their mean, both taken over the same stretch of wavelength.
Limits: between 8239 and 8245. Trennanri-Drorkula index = -5.45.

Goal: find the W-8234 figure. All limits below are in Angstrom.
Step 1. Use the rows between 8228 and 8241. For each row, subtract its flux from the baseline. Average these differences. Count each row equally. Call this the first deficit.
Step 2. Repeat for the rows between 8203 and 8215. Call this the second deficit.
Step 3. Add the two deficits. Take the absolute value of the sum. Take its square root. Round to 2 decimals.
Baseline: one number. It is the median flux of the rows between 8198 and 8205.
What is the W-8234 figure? 0.70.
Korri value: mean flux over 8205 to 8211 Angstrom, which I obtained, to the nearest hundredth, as 5.87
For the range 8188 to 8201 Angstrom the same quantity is 6.01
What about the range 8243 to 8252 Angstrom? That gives 5.56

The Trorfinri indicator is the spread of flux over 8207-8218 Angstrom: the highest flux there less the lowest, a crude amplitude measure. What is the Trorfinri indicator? 0.072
